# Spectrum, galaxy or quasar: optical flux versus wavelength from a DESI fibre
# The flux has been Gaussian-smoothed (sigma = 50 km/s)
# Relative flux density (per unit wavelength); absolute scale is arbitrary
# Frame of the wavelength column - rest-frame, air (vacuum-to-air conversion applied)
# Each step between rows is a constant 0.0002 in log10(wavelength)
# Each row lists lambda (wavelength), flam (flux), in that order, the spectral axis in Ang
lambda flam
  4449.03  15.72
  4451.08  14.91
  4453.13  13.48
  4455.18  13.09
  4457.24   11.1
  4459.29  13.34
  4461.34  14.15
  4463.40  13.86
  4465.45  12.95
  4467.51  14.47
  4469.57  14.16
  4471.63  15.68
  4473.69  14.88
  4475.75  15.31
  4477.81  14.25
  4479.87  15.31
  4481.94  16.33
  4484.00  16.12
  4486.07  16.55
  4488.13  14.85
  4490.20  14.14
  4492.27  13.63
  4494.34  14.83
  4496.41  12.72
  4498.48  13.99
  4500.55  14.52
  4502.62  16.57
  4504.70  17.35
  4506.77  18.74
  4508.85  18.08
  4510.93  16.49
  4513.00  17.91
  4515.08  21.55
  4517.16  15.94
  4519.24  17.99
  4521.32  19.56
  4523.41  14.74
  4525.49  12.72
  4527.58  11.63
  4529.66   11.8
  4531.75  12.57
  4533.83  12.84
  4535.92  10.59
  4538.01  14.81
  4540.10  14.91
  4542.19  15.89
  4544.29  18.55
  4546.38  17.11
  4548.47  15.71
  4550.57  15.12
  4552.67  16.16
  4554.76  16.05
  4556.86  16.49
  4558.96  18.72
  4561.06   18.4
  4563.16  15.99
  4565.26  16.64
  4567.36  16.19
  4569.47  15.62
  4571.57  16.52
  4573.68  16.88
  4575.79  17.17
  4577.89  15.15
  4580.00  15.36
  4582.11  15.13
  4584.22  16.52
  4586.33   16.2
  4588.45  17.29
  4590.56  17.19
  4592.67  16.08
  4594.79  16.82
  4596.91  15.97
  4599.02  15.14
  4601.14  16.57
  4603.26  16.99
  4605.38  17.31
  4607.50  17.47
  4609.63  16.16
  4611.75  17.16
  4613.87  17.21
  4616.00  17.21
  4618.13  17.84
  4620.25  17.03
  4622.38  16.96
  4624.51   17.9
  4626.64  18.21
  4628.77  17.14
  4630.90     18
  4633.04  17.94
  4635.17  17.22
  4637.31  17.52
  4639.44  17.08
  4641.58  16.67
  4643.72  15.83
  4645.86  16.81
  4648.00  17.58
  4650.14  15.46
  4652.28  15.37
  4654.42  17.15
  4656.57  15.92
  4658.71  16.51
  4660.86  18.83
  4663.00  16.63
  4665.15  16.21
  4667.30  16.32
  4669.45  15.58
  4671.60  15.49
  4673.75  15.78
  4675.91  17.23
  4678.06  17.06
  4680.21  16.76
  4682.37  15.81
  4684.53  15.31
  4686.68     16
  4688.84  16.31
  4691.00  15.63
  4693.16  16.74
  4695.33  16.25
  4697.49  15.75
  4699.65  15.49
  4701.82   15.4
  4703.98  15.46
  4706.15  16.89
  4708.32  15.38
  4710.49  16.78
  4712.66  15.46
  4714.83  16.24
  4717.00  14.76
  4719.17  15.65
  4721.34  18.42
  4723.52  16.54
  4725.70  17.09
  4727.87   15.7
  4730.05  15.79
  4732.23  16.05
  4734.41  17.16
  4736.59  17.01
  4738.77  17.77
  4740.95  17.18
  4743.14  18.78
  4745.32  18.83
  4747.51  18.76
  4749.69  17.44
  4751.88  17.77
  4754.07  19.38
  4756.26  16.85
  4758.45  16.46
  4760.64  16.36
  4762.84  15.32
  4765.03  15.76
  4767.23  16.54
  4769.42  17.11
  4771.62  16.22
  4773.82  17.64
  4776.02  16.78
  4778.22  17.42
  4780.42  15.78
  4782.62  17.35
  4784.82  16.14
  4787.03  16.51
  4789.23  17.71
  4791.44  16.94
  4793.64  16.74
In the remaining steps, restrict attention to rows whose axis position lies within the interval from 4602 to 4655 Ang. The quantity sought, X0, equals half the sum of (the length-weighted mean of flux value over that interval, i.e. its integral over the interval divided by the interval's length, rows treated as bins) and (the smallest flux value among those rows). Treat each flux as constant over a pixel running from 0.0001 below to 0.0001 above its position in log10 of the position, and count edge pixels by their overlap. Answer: 16.2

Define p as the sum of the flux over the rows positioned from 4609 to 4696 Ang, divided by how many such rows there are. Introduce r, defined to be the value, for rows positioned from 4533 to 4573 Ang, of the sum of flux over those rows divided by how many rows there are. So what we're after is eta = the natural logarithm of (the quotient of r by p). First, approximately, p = 16.7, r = 15.91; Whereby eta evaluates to -0.05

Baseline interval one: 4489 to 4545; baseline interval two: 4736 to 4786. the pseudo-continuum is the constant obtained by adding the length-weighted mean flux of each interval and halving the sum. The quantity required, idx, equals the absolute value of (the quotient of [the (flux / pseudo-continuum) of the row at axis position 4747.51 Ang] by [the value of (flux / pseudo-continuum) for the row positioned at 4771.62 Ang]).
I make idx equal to 1.16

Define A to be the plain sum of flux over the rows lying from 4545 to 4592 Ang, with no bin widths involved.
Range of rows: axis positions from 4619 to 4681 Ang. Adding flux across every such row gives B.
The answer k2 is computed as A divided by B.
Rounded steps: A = 362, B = 488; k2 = 0.74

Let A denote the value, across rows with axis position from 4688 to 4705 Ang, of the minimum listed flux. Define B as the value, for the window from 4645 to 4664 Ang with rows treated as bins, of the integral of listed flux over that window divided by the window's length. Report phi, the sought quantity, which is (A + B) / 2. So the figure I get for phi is 16.1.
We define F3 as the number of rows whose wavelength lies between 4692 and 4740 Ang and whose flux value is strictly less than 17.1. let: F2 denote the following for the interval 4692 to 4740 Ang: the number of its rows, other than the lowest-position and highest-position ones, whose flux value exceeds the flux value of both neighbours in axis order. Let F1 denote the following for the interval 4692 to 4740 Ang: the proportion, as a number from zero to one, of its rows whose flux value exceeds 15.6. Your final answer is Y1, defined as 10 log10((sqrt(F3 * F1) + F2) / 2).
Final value 6.87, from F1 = 0.73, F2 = 6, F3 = 19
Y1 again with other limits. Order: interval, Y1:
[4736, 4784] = 6.58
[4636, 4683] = 6.40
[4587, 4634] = 5.98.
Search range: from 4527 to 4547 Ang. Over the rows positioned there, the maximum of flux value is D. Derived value 18.55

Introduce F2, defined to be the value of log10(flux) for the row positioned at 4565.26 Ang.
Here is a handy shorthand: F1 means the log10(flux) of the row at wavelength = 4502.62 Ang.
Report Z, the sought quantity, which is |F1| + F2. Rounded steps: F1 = 1.22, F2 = 1.22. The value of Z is 2.44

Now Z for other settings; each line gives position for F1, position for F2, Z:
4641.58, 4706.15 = 2.45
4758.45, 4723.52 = 2.43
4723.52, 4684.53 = 2.40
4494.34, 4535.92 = 2.20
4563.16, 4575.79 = 2.44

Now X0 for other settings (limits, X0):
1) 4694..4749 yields 15.7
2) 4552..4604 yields 15.8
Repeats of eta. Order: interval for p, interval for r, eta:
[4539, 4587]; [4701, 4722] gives -0.02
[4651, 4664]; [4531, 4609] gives -0.04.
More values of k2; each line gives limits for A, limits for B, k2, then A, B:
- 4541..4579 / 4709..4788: 0.49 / 298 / 607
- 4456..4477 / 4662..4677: 1.24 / 140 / 113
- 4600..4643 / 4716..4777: 0.73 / 346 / 475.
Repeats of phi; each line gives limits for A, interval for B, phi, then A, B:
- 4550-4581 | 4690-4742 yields 15.7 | 15.12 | 16.3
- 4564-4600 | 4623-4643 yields 16.3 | 15.13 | 17.5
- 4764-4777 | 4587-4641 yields 16.4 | 15.76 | 17.1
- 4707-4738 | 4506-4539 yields 15.1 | 14.76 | 15.5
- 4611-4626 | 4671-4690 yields 16.6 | 16.96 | 16.2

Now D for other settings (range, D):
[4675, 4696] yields 17.23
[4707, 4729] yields 18.42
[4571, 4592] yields 17.29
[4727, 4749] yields 18.83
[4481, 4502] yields 16.55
